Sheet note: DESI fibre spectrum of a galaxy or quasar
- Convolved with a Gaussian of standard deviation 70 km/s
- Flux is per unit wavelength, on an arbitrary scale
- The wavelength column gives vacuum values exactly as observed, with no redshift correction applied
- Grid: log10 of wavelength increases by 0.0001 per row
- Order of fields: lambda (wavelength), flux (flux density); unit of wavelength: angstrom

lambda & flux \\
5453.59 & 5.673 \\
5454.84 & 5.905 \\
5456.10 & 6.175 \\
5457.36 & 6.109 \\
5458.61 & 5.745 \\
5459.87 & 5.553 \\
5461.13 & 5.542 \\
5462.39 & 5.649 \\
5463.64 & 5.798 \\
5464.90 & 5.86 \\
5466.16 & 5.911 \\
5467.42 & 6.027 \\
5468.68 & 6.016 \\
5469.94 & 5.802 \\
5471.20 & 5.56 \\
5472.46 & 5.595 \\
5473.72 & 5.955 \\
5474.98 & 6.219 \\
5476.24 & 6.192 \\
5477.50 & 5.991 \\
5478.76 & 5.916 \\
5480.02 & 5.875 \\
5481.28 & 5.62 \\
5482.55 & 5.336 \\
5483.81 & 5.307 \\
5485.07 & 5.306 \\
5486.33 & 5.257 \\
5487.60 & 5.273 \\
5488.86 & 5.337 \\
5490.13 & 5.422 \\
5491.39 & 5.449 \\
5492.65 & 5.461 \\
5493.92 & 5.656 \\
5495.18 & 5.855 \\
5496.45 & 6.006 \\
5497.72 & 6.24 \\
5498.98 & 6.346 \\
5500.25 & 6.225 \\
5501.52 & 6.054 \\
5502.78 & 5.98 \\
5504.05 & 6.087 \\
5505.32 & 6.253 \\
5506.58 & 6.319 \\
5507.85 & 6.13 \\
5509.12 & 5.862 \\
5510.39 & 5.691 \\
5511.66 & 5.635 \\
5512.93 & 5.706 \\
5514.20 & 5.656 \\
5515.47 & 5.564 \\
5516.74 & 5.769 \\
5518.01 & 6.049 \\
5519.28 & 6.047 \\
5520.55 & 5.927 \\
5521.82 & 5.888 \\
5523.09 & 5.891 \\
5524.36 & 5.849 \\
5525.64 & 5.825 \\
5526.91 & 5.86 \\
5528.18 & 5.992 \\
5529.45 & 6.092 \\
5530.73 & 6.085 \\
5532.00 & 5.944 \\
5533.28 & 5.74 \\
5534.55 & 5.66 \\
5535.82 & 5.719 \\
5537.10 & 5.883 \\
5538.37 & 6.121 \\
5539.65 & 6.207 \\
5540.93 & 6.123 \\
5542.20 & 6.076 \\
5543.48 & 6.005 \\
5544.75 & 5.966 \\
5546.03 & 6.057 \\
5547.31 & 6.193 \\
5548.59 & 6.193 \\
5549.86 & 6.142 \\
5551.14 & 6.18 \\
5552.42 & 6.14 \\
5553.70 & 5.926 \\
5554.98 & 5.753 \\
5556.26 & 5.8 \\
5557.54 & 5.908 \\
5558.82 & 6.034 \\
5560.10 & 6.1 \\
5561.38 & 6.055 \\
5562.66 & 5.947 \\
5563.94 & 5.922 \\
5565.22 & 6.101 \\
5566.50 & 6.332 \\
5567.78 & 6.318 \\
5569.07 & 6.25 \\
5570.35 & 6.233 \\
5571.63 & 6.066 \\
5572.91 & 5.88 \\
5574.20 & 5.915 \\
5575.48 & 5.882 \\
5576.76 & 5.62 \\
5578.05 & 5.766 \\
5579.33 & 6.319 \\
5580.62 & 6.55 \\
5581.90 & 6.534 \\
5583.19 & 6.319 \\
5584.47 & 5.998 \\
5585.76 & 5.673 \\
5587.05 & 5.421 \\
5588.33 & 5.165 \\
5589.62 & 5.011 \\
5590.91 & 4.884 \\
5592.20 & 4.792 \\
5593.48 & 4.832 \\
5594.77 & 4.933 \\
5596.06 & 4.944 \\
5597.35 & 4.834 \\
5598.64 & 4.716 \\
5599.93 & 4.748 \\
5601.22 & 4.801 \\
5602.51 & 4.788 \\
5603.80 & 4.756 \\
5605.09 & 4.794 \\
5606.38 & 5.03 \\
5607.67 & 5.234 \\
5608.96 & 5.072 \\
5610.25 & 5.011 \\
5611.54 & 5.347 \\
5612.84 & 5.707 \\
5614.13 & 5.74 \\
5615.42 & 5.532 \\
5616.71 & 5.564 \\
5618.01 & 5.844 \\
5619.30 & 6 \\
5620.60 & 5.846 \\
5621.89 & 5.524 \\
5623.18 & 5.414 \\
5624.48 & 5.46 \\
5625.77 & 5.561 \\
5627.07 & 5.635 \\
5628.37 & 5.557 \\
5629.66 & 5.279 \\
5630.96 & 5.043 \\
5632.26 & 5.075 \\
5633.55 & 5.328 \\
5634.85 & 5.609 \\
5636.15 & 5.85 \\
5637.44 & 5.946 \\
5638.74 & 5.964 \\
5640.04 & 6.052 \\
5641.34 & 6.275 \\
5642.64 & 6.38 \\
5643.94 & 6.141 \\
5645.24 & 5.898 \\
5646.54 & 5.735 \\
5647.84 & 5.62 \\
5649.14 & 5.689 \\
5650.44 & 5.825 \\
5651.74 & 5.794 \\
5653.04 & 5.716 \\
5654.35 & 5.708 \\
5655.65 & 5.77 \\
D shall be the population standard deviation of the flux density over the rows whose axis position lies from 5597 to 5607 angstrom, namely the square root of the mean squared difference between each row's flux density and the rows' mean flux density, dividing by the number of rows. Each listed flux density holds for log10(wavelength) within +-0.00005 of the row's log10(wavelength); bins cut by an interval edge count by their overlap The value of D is 0.09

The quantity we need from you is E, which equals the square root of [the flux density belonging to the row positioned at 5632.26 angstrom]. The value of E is 2.25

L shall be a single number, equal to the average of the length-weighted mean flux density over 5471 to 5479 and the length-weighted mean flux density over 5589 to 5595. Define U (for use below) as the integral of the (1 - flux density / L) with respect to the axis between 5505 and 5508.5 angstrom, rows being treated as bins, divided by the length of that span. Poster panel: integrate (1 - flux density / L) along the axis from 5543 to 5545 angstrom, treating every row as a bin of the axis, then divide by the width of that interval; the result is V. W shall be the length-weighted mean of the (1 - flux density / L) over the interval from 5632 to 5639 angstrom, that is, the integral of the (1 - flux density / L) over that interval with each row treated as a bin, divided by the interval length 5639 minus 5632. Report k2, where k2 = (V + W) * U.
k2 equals 0.022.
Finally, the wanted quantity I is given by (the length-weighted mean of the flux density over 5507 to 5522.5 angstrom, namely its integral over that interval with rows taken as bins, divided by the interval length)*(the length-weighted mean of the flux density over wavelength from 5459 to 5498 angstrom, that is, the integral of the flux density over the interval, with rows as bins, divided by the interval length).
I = 33.3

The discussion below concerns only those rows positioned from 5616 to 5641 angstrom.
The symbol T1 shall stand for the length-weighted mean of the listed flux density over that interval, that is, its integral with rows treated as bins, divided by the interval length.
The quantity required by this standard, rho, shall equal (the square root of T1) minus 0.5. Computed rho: 1.87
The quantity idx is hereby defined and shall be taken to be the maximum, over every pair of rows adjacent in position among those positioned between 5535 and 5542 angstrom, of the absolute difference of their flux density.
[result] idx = 0.24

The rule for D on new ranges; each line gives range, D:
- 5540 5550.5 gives 0.08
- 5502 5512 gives 0.23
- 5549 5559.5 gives 0.15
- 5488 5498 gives 0.30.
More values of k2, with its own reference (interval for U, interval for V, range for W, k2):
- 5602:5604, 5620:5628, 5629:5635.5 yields 0.000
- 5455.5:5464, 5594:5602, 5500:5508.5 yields 0.002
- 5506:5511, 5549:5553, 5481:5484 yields 0.015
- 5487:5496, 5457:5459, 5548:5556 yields 0.004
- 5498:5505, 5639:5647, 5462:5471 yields 0.028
